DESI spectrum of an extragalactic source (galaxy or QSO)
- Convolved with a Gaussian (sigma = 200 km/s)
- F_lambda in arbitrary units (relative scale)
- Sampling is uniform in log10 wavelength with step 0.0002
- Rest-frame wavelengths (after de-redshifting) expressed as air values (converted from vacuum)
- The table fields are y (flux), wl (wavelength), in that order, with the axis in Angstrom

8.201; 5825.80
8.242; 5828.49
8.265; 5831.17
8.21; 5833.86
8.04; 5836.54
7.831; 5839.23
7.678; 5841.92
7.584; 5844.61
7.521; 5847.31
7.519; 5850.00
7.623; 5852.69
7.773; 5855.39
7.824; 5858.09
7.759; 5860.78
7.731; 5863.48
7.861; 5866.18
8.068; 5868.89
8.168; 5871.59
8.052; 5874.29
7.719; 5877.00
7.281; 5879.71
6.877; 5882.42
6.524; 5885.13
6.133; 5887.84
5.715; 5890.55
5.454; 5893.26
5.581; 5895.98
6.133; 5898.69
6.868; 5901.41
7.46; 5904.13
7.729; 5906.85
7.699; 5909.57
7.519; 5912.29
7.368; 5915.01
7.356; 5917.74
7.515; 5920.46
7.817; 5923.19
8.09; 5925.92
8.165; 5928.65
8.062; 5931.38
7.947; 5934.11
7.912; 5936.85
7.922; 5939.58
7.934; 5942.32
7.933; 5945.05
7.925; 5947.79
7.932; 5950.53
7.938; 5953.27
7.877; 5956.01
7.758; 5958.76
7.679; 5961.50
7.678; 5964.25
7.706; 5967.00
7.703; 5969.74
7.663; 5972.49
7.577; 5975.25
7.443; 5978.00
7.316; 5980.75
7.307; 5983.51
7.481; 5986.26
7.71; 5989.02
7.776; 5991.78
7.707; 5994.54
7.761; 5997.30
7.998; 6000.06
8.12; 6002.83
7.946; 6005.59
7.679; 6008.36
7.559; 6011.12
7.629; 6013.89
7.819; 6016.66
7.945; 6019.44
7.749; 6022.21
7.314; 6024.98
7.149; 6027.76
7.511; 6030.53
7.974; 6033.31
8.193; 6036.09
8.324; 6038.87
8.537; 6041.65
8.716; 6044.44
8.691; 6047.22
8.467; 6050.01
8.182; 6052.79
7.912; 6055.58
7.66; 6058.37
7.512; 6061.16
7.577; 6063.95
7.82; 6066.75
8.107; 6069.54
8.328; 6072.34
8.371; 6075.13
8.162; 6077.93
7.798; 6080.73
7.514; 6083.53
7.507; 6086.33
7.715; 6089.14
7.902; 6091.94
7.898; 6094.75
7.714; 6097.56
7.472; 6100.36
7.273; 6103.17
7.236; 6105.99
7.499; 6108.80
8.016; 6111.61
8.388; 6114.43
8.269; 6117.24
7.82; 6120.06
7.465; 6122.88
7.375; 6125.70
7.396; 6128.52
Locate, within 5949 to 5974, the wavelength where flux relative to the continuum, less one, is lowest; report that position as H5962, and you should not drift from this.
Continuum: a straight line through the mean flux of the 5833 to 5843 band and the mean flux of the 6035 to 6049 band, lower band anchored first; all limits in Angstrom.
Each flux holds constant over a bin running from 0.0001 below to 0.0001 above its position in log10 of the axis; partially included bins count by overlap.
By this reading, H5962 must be 5972.49 Angstrom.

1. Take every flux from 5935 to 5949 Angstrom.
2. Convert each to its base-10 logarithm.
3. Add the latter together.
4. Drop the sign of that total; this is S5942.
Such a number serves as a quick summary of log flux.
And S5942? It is 4.50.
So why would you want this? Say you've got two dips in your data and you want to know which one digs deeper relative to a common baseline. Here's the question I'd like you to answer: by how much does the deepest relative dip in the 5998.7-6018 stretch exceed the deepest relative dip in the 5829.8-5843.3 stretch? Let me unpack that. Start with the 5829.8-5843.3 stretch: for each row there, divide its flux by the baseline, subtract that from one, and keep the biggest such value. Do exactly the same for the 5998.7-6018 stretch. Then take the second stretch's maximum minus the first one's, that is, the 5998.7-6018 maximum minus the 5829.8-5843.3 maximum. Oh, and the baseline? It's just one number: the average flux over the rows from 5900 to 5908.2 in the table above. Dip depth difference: 0.016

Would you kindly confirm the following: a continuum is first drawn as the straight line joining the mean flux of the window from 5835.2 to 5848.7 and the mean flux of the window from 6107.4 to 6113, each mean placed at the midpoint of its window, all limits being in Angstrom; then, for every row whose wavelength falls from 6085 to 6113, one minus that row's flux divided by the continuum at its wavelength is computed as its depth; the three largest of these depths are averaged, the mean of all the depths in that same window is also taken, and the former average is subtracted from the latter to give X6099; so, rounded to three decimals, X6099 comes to -0.038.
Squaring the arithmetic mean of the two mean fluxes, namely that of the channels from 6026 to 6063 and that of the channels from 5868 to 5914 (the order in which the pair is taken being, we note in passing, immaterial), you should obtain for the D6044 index 57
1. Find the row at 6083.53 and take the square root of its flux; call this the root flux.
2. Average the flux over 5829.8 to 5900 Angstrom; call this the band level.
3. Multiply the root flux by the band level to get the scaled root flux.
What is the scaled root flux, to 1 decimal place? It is 20.1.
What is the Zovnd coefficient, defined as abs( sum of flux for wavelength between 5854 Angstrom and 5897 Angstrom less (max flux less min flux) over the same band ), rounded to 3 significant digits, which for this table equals 112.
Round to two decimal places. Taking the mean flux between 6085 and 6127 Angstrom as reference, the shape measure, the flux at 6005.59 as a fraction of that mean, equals 1.03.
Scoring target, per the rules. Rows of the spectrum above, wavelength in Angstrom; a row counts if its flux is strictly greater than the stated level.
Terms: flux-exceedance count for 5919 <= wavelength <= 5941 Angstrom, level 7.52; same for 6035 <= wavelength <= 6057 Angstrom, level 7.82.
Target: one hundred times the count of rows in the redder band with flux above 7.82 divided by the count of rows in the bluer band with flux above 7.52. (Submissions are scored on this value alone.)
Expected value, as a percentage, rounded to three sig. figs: 114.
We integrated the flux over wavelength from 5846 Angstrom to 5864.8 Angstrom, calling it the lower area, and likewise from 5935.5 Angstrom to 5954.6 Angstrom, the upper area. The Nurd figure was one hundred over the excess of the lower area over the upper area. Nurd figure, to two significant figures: -14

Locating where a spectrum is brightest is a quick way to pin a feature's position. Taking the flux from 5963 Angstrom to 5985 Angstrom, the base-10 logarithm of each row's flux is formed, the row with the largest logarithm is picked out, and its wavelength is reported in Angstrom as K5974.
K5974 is 5967.00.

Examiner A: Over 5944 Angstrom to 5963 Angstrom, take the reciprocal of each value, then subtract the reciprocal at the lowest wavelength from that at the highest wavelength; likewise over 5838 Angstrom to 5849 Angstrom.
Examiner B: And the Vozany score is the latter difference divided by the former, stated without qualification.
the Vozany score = 1.3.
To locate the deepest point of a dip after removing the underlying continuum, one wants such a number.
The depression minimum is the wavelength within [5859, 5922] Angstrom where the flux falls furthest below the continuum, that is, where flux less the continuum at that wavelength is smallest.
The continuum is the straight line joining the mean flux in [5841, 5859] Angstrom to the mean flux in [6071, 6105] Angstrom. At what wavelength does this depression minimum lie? 5893.26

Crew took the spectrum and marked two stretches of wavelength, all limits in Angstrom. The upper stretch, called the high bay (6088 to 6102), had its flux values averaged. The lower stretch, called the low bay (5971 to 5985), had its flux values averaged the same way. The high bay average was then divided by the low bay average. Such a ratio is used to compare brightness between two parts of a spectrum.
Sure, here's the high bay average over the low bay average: 1.037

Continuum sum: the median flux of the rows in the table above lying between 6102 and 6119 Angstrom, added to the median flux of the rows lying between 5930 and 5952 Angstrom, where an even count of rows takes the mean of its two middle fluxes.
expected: 15.7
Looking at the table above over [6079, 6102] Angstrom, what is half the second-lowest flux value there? 3.75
